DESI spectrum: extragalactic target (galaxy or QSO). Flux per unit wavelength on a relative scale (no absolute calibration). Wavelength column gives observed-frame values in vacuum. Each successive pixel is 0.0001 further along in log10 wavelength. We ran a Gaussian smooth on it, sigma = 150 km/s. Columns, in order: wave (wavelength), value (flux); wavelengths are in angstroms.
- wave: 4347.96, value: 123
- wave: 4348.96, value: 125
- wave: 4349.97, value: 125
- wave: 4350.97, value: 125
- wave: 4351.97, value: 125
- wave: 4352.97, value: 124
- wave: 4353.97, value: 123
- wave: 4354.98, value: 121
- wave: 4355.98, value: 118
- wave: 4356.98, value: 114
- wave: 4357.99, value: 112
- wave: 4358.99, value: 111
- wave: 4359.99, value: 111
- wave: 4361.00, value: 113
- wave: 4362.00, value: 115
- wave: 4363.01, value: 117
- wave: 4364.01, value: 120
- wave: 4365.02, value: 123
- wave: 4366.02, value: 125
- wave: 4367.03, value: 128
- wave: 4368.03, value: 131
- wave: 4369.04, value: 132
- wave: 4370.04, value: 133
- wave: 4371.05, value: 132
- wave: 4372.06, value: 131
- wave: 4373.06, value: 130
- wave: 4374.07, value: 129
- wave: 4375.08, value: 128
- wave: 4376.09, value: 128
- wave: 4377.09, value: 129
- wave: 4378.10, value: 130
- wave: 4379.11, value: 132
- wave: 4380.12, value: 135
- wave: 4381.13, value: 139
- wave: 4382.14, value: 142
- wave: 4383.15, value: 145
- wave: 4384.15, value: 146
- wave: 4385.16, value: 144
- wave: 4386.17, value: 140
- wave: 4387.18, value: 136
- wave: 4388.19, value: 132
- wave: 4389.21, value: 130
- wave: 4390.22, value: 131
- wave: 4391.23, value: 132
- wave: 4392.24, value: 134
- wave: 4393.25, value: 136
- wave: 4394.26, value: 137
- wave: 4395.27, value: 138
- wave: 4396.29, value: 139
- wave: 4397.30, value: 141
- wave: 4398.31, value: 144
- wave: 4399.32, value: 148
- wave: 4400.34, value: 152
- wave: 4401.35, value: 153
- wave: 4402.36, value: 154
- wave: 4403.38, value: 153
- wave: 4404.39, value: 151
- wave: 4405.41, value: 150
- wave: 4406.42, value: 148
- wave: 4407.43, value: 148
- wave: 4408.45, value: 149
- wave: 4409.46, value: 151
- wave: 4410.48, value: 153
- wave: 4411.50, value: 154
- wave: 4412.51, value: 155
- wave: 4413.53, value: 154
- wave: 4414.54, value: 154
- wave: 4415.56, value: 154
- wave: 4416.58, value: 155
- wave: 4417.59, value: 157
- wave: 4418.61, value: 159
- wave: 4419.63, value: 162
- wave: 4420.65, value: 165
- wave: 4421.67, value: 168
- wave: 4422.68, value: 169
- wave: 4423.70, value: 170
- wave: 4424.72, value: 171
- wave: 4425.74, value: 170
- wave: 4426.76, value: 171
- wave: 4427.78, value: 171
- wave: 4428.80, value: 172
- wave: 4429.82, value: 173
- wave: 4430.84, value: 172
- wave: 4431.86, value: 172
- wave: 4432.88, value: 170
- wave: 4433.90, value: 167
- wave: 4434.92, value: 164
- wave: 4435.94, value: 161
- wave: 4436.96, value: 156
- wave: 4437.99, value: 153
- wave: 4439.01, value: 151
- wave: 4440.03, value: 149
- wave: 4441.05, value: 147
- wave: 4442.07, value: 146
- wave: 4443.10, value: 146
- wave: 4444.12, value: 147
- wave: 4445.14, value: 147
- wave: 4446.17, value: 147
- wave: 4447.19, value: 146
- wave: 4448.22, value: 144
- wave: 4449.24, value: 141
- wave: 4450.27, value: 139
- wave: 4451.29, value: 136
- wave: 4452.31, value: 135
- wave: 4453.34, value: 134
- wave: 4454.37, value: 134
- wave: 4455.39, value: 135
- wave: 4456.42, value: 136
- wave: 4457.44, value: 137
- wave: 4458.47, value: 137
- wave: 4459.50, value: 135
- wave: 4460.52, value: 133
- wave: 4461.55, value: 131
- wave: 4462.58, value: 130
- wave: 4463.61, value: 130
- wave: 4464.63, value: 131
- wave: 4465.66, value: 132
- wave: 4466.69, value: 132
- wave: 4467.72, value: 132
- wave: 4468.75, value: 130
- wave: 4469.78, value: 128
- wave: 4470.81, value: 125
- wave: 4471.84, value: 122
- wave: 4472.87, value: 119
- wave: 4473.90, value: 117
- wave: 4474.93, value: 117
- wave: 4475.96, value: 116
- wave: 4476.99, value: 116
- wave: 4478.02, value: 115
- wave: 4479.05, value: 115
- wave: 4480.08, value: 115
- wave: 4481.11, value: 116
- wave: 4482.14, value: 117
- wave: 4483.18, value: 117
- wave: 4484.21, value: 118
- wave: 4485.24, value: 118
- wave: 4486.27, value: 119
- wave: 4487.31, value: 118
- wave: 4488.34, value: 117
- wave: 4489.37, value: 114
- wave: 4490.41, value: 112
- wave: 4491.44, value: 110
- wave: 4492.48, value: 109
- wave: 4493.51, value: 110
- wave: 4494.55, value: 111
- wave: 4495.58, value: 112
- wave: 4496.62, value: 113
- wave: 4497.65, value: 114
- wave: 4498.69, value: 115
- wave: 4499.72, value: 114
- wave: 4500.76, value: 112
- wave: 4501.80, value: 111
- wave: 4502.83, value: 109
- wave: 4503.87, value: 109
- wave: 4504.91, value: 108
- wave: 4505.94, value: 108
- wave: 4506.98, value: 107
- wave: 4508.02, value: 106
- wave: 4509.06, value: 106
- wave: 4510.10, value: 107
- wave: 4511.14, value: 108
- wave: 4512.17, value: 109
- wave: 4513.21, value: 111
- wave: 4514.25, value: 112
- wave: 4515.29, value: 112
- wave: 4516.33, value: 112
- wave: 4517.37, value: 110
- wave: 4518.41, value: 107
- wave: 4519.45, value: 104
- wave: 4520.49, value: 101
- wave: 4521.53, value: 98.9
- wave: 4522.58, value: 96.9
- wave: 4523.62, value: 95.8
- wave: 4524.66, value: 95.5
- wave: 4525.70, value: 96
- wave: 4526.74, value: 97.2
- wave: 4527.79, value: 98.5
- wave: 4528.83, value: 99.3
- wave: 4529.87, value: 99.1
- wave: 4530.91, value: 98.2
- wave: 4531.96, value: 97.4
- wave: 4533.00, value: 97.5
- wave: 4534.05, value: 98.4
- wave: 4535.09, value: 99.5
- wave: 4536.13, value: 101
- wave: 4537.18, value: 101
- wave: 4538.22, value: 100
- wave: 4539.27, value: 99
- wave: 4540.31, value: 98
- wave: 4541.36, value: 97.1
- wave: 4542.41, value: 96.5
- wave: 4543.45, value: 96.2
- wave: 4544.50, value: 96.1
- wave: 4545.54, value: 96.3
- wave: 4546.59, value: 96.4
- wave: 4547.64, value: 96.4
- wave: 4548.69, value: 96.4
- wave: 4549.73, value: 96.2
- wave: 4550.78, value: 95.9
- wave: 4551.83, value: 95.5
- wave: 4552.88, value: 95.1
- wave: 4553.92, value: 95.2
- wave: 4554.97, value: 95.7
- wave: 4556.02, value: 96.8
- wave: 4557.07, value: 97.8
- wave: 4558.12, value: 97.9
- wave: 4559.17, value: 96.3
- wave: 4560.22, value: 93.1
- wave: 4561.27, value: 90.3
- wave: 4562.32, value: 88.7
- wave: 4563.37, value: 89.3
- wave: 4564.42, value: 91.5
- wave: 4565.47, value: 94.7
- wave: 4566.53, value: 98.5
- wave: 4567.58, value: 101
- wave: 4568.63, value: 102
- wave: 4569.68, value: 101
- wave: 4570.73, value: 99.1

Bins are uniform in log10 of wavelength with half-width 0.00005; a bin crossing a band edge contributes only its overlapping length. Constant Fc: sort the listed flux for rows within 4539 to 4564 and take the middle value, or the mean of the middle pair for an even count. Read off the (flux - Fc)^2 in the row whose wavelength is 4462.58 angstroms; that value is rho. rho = 1139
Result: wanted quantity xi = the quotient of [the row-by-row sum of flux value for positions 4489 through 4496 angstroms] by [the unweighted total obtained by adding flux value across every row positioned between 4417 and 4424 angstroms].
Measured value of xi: 0.68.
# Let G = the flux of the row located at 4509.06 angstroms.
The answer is 106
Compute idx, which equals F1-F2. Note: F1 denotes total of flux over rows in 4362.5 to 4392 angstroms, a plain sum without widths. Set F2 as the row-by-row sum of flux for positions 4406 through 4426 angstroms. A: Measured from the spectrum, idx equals 664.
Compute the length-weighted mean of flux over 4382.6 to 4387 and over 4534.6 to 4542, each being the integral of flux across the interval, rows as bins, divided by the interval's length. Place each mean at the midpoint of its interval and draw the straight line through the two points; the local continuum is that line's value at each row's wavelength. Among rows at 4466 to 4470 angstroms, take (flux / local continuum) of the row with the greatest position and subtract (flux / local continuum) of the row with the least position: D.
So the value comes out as -0.03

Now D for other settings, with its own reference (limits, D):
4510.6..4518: 0.04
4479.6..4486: 0.04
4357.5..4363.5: 0.04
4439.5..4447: 0.00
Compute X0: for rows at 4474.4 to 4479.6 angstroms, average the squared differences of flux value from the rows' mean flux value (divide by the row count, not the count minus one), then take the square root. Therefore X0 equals 0.7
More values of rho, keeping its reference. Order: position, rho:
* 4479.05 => 352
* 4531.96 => 1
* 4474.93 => 431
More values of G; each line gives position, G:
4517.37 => 110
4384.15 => 146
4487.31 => 118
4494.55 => 111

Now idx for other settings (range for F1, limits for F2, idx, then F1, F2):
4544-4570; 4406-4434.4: -2140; 2394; 4534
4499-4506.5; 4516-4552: -2689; 771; 3460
